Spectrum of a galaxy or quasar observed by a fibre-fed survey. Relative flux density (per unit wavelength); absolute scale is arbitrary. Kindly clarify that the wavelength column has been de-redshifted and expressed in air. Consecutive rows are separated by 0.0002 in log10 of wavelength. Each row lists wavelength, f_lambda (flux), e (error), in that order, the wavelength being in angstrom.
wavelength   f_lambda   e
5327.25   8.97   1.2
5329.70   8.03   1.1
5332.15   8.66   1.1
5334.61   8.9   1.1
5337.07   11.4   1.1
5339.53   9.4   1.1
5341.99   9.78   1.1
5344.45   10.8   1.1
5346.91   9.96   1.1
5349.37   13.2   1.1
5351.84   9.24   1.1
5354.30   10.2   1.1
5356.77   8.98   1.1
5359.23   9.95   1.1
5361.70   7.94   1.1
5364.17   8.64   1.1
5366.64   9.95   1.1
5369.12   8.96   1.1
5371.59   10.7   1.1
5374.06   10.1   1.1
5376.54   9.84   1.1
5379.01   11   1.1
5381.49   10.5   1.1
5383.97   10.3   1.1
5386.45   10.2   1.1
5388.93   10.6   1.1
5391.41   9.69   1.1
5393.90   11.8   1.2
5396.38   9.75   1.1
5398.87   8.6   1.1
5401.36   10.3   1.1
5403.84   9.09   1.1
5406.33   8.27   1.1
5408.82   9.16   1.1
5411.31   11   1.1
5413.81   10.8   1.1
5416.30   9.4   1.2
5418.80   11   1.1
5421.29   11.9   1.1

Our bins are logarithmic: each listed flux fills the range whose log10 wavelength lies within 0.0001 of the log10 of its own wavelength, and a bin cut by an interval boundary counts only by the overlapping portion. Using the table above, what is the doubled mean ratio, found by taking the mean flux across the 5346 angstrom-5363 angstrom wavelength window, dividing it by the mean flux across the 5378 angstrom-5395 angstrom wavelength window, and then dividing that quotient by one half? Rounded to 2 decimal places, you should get 1.88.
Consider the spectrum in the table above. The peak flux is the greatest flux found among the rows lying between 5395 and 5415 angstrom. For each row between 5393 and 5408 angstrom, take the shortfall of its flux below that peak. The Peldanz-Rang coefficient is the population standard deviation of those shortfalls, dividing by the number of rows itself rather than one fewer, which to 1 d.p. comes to 1.2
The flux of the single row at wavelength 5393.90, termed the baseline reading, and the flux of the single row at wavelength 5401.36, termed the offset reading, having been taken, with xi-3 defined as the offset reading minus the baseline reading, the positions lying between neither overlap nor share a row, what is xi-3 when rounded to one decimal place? -1.5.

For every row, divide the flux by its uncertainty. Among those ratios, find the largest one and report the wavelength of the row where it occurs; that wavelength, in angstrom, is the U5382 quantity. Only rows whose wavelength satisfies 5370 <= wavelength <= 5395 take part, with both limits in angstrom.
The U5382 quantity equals 5379.01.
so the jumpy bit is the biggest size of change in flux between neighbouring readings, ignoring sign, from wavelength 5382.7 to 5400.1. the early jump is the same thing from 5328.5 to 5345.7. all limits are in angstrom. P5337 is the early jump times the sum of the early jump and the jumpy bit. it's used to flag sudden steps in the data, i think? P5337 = 12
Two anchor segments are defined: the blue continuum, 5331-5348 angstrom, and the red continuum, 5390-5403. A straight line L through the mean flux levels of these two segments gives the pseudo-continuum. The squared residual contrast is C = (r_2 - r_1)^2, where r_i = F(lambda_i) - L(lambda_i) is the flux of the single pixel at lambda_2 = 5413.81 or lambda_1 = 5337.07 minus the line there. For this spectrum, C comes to 0.7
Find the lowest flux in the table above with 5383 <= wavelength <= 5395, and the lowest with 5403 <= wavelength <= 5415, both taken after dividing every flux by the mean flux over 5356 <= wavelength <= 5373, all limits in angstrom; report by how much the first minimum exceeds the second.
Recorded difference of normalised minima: 0.15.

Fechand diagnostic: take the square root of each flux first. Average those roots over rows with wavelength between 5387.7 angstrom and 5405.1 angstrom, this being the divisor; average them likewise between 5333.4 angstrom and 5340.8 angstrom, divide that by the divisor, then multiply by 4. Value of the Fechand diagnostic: 3.98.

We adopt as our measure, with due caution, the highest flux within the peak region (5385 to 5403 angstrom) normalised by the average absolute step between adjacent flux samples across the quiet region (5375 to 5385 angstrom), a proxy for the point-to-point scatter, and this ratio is 19.0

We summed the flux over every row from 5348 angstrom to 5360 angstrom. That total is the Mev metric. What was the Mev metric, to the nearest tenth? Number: 51.6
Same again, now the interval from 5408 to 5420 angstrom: 51.4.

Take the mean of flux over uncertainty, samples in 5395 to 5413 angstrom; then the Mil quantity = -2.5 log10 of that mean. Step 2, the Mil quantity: -2.34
